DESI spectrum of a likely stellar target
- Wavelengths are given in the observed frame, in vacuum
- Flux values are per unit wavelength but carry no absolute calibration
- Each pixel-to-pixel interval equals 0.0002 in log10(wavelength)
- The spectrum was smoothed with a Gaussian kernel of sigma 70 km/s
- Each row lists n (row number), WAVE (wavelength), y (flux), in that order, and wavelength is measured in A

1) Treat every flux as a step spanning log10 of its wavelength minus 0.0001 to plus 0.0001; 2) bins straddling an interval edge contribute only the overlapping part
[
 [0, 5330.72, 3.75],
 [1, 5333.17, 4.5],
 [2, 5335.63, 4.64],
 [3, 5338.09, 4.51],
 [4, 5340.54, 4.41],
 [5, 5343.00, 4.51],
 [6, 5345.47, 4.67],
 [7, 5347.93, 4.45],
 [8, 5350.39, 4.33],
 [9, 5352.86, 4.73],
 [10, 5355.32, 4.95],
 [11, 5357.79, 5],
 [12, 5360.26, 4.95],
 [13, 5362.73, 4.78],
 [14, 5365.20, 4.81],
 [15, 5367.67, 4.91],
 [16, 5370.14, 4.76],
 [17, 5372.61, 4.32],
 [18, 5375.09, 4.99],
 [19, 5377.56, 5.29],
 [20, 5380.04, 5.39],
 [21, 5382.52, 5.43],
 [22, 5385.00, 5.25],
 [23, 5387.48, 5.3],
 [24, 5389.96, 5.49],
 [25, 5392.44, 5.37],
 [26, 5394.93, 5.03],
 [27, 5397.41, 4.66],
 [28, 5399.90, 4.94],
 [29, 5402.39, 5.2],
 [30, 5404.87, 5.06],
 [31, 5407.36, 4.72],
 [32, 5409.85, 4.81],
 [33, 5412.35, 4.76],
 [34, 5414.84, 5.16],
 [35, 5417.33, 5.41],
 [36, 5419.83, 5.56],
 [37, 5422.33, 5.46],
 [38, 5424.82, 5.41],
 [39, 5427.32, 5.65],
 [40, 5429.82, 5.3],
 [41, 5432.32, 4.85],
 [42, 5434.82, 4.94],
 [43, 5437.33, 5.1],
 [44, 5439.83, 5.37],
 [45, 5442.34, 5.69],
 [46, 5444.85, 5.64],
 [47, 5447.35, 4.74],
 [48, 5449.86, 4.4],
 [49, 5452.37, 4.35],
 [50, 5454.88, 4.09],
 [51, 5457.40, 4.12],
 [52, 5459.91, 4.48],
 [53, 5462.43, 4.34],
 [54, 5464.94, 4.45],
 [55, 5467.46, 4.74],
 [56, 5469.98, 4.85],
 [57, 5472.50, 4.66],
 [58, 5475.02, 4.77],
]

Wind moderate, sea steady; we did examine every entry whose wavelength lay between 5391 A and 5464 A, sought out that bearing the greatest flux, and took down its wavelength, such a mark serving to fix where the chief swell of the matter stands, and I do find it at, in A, 5442.34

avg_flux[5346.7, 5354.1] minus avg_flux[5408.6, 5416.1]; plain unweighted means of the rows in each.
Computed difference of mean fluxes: -0.4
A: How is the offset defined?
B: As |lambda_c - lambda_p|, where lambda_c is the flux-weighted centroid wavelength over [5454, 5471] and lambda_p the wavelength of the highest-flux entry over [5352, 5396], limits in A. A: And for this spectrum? 72.8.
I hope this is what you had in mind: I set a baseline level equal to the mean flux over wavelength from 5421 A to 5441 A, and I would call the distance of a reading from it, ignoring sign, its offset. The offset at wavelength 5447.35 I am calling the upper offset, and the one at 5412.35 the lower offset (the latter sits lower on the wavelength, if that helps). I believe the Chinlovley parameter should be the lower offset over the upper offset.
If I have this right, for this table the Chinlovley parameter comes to 1.0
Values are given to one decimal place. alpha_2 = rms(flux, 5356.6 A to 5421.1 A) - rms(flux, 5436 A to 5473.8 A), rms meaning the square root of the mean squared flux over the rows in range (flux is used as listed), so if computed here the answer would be 0.3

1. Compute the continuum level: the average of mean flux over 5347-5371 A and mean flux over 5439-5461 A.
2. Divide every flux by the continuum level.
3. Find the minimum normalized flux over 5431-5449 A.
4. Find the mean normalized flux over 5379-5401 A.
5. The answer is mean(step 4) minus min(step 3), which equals 0.10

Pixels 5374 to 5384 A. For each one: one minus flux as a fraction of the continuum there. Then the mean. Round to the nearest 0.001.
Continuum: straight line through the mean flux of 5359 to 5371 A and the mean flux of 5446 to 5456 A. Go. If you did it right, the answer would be -0.106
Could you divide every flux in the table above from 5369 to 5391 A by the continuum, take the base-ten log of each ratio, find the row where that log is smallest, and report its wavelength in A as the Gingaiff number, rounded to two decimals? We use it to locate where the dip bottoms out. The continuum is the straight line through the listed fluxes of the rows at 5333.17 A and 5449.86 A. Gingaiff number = 5372.61 A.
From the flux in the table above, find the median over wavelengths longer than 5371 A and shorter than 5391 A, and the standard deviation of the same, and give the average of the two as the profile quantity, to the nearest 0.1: 2.8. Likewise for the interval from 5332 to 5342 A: 2.3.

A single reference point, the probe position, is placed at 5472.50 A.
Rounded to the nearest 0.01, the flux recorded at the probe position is 4.66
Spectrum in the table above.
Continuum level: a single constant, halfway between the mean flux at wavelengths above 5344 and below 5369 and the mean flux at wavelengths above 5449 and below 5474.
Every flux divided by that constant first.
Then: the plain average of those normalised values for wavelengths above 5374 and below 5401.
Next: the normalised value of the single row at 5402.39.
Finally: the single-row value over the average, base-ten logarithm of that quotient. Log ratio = 0.00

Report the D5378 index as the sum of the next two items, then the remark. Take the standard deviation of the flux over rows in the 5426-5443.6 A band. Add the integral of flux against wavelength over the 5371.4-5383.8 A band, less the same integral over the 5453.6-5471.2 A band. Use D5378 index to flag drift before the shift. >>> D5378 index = -15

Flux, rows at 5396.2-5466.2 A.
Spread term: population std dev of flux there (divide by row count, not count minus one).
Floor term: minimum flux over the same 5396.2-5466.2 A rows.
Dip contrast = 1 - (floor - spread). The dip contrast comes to -2.62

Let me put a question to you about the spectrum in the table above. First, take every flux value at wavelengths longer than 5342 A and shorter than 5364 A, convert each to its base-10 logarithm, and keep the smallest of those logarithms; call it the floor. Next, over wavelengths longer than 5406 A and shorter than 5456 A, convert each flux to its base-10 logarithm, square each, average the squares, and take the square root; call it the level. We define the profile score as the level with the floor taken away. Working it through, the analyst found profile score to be 0.068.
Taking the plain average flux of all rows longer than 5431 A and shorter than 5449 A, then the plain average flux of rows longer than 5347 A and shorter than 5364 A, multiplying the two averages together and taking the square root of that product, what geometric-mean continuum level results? 4.96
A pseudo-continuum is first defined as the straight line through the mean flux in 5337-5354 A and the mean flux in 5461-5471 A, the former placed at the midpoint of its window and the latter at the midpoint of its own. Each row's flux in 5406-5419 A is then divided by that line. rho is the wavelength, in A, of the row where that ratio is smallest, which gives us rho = 5407.36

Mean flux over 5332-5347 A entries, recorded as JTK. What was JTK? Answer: 4.5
